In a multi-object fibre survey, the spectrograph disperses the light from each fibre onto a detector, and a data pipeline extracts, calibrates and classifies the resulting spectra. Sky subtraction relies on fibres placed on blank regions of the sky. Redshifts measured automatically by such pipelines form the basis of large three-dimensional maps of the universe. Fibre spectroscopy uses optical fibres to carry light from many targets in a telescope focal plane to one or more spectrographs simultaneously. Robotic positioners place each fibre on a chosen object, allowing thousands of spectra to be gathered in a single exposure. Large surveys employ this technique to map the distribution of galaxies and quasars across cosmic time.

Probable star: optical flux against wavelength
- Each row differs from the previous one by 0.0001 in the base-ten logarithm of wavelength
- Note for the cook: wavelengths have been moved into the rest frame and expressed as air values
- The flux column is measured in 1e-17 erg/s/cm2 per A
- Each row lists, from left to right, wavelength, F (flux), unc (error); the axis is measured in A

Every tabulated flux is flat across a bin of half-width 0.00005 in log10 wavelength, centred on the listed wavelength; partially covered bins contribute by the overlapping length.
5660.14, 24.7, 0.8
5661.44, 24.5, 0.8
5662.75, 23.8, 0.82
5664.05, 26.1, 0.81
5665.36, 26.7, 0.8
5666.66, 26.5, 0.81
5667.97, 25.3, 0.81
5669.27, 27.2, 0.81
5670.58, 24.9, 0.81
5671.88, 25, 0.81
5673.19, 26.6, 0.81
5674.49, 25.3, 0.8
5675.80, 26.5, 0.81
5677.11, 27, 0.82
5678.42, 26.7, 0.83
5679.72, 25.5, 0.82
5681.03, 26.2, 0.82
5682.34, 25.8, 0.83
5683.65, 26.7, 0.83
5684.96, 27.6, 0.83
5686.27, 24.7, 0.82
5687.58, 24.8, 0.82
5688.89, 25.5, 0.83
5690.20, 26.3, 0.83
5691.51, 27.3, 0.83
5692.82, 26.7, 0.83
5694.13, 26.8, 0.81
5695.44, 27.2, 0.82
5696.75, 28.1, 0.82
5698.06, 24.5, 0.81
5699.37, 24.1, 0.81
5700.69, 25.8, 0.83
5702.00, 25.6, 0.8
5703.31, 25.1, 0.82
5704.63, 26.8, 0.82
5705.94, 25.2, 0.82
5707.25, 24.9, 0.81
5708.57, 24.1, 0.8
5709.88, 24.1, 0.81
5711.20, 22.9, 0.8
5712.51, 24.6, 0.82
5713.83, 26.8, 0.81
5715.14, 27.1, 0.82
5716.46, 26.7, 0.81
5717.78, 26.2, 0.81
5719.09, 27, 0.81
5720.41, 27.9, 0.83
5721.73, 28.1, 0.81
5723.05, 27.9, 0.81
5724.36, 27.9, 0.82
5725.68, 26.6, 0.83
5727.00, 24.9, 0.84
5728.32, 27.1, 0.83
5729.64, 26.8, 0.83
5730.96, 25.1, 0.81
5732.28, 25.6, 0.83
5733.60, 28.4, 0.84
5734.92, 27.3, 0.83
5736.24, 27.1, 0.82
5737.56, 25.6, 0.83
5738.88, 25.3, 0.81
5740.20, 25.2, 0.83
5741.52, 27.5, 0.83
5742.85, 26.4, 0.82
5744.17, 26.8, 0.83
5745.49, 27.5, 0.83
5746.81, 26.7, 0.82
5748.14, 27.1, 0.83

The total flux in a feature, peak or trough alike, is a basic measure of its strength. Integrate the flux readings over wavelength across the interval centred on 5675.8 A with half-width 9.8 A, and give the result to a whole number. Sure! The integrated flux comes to 513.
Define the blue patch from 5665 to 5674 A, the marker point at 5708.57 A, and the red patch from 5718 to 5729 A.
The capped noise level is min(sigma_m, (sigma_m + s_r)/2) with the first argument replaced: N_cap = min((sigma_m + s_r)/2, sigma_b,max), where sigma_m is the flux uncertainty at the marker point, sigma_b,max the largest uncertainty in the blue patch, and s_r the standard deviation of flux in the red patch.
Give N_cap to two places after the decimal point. 0.81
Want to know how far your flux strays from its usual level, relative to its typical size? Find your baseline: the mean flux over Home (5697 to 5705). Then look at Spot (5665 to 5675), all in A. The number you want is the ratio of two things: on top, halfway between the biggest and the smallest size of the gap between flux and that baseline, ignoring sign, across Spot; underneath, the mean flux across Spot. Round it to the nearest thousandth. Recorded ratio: 0.037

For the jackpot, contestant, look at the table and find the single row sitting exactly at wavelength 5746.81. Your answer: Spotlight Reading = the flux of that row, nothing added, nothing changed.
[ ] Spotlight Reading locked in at 26.7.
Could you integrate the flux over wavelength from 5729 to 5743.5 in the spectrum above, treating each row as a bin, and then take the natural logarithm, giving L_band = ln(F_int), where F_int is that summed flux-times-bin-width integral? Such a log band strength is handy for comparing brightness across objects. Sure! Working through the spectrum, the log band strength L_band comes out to 5.95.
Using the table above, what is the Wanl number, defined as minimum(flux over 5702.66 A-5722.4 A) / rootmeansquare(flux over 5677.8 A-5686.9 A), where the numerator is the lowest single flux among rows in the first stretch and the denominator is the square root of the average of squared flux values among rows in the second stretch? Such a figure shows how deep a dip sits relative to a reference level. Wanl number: 0.875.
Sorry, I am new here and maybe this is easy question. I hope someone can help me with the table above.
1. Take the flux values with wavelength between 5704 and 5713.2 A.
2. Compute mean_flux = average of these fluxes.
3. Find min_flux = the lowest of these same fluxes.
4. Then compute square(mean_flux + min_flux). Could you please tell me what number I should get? 2262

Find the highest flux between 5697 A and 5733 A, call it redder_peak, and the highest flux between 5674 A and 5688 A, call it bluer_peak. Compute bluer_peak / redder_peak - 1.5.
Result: -0.518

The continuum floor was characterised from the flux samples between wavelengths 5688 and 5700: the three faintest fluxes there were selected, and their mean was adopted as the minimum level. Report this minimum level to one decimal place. 24.7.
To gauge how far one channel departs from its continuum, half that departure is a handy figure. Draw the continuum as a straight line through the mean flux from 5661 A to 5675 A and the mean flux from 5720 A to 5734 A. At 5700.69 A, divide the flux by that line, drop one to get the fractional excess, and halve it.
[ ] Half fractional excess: -0.01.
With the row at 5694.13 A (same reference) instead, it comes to 0.01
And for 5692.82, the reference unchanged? 0.01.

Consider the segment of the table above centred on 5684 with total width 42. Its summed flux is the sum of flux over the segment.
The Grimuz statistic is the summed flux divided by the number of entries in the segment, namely 26.1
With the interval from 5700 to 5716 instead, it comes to 25.3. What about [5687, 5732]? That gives 26.1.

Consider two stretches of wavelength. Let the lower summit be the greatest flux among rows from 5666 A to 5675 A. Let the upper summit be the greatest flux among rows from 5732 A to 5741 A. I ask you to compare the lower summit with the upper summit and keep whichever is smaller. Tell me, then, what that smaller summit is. 27.2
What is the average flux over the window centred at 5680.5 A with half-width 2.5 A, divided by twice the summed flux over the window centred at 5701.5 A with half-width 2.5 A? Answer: 0.129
